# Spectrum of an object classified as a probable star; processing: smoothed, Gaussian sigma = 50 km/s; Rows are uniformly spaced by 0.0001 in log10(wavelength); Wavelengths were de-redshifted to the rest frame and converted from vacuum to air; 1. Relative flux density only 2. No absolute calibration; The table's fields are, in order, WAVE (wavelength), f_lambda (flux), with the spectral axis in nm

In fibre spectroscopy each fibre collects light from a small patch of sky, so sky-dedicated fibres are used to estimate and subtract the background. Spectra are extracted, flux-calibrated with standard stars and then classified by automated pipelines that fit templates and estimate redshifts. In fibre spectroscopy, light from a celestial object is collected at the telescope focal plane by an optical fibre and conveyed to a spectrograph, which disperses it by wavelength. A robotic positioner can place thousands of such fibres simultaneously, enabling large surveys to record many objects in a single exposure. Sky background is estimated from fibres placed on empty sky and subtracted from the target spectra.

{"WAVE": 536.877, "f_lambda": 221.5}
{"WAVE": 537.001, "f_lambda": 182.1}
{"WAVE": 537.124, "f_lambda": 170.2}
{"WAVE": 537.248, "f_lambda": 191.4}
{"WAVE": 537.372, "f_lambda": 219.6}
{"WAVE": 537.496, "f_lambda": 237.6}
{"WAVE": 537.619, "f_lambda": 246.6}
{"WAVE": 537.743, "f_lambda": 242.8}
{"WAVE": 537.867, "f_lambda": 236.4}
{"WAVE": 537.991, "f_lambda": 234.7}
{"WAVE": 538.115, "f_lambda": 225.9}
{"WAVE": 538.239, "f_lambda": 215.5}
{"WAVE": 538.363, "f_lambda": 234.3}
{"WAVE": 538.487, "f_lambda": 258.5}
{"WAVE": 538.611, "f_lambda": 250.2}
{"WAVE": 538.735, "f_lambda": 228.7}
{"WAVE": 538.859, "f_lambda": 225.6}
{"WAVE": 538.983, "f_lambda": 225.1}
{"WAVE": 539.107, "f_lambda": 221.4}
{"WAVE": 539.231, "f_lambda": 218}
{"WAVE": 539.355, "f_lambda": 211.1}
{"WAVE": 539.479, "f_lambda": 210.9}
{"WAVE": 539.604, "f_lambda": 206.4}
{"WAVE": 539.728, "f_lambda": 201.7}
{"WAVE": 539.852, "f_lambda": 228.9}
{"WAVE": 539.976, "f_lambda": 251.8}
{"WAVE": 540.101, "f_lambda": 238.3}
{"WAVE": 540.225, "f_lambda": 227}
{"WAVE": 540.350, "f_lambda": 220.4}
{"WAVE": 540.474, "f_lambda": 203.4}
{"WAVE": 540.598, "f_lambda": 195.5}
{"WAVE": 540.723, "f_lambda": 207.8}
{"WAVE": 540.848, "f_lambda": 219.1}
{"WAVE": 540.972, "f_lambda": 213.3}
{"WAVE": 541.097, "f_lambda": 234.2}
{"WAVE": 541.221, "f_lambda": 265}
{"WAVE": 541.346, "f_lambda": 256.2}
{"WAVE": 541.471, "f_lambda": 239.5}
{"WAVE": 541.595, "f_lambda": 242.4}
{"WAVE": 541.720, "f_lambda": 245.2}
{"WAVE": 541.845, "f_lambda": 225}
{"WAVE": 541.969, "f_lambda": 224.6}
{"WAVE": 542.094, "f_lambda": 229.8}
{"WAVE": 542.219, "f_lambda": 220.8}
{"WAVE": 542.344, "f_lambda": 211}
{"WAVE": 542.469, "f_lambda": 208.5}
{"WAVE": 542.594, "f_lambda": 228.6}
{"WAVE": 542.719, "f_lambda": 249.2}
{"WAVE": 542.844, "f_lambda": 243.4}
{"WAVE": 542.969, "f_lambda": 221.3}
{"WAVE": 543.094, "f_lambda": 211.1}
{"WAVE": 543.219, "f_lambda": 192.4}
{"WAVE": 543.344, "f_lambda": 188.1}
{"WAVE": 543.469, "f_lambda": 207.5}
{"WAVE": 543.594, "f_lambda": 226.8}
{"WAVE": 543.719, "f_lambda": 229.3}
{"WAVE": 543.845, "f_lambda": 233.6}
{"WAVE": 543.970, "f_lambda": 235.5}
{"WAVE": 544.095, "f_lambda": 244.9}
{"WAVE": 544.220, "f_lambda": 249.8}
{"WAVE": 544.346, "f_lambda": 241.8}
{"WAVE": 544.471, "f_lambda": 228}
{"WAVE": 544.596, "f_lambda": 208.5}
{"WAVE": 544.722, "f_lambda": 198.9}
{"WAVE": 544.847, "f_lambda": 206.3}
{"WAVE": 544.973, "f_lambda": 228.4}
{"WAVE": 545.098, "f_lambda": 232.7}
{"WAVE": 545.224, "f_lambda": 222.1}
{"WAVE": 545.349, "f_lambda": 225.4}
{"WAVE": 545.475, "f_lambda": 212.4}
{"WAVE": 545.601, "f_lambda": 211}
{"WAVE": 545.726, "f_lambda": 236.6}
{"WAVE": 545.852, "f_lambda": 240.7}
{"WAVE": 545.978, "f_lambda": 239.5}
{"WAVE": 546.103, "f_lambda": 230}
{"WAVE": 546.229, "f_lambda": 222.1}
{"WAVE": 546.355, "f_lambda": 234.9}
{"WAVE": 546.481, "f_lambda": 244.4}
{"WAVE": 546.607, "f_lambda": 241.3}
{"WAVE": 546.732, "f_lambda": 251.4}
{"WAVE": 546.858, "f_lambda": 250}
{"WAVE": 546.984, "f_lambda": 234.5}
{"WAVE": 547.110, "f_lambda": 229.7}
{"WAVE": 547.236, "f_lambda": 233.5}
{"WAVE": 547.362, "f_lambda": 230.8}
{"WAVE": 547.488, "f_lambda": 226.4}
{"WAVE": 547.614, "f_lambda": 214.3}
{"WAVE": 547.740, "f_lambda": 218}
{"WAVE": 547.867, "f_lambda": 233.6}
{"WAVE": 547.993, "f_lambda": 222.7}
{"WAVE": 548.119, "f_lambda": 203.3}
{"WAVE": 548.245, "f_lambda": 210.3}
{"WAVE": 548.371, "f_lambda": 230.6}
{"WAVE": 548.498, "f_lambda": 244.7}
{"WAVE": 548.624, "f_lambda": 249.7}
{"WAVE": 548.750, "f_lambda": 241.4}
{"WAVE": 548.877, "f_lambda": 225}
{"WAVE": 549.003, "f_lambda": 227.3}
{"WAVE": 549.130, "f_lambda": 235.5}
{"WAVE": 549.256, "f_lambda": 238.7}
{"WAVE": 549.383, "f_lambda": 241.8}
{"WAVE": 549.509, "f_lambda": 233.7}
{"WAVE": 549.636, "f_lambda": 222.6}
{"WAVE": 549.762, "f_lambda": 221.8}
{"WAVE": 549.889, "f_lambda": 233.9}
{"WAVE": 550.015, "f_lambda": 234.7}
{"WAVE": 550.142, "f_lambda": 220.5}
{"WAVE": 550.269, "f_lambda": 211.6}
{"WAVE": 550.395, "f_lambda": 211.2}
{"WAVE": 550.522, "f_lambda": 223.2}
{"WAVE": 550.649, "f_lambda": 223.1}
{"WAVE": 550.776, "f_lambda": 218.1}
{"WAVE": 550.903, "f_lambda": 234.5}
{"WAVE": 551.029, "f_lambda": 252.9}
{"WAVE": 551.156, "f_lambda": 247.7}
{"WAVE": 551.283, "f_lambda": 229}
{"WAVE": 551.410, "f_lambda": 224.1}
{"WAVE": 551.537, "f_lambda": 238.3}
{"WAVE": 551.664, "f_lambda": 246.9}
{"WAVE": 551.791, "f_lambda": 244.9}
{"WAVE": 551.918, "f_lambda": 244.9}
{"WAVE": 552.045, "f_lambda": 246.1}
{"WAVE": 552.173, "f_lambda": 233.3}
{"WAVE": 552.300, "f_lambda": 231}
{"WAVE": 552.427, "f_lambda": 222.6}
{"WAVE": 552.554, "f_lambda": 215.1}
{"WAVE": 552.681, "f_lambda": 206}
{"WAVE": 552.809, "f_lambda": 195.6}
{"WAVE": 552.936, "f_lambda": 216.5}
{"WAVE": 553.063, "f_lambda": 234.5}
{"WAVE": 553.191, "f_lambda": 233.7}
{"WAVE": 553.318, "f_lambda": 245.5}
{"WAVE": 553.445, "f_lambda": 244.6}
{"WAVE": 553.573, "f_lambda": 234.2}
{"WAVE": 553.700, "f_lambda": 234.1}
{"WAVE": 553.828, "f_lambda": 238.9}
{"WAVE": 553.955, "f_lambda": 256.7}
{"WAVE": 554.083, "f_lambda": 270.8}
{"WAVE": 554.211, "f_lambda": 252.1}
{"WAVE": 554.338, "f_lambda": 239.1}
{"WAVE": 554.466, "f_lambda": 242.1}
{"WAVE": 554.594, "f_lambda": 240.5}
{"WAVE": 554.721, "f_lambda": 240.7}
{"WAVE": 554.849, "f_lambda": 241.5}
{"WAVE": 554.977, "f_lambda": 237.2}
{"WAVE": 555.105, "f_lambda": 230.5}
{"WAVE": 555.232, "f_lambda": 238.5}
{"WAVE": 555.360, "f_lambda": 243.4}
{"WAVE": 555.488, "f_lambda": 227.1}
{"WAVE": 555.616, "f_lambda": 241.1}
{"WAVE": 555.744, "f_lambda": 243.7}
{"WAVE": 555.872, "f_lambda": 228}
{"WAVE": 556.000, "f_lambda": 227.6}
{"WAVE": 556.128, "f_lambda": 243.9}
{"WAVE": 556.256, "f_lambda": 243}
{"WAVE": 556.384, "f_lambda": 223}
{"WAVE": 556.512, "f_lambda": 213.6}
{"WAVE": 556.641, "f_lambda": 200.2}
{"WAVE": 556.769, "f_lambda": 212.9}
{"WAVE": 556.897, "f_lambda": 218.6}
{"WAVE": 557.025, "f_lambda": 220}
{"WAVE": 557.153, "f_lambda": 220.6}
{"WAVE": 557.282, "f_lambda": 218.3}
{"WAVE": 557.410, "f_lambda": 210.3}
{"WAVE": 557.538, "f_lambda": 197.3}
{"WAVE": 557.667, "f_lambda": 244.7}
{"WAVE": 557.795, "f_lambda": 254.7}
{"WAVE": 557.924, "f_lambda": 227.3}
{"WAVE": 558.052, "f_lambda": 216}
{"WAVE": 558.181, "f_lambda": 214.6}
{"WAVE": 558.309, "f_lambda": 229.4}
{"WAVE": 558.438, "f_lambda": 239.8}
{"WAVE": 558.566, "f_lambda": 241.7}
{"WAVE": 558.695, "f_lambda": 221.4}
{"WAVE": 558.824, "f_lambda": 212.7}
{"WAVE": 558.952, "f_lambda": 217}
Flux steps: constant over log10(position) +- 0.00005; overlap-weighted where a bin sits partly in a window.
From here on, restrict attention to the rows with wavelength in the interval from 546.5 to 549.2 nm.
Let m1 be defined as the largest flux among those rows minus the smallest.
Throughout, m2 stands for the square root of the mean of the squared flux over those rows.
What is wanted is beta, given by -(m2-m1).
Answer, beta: -183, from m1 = 48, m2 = 231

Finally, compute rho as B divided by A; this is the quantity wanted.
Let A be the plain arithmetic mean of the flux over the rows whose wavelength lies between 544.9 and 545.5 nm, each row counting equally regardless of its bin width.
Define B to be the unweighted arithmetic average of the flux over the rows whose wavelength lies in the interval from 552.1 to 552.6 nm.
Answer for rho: 1.01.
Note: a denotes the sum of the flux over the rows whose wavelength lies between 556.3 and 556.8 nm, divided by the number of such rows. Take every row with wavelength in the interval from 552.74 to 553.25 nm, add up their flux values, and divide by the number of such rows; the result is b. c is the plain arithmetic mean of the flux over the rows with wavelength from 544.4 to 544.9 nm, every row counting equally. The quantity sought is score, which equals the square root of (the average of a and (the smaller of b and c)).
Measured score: 14.5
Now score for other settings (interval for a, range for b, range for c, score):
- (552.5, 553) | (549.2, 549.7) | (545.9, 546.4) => 14.8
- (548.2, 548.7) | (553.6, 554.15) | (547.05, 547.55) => 15.2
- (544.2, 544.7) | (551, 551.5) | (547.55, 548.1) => 15.1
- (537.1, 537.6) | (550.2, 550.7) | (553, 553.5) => 14.5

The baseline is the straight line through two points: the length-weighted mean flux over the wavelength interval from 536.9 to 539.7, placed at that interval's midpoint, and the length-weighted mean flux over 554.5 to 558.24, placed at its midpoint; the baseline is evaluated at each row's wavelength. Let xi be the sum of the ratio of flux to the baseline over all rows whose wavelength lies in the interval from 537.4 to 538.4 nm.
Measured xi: 8.44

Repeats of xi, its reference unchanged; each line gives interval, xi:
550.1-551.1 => 7.93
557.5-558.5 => 7.97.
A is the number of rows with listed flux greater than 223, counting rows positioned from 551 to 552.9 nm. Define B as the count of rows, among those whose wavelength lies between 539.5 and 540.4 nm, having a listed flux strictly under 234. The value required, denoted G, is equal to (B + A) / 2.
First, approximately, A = 11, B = 5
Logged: 8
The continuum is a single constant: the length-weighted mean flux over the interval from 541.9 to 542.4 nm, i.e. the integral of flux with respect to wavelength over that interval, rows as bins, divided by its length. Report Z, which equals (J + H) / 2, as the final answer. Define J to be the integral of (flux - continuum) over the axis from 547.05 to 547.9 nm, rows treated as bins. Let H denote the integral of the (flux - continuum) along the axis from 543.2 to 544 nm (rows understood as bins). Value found 0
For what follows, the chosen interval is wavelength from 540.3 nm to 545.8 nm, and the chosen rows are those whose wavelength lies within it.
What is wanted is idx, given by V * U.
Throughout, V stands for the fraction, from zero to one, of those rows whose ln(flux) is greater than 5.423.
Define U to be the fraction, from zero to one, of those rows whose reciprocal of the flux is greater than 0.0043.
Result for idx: 0.31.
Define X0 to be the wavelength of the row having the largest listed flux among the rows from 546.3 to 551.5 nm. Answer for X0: 551.029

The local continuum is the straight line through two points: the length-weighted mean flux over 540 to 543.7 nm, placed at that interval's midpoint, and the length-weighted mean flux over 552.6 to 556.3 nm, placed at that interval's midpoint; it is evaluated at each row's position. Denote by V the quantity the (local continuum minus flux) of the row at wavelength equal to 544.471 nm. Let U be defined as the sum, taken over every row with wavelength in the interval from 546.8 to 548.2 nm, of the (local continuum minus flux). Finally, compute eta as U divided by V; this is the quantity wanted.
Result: -30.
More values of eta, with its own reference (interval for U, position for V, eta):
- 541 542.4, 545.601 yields -7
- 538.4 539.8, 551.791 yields 2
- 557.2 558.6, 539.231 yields 40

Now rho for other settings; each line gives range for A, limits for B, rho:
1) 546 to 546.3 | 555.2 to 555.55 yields 1.05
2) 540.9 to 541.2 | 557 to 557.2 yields 0.98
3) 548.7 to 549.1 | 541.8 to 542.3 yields 0.97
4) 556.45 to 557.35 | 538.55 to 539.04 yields 1.08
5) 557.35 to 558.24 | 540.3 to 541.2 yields 0.95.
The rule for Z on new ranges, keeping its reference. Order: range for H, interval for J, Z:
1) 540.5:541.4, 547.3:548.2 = 2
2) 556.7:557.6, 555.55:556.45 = 3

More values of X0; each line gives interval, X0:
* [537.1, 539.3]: 538.487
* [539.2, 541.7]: 541.221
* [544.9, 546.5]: 546.481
